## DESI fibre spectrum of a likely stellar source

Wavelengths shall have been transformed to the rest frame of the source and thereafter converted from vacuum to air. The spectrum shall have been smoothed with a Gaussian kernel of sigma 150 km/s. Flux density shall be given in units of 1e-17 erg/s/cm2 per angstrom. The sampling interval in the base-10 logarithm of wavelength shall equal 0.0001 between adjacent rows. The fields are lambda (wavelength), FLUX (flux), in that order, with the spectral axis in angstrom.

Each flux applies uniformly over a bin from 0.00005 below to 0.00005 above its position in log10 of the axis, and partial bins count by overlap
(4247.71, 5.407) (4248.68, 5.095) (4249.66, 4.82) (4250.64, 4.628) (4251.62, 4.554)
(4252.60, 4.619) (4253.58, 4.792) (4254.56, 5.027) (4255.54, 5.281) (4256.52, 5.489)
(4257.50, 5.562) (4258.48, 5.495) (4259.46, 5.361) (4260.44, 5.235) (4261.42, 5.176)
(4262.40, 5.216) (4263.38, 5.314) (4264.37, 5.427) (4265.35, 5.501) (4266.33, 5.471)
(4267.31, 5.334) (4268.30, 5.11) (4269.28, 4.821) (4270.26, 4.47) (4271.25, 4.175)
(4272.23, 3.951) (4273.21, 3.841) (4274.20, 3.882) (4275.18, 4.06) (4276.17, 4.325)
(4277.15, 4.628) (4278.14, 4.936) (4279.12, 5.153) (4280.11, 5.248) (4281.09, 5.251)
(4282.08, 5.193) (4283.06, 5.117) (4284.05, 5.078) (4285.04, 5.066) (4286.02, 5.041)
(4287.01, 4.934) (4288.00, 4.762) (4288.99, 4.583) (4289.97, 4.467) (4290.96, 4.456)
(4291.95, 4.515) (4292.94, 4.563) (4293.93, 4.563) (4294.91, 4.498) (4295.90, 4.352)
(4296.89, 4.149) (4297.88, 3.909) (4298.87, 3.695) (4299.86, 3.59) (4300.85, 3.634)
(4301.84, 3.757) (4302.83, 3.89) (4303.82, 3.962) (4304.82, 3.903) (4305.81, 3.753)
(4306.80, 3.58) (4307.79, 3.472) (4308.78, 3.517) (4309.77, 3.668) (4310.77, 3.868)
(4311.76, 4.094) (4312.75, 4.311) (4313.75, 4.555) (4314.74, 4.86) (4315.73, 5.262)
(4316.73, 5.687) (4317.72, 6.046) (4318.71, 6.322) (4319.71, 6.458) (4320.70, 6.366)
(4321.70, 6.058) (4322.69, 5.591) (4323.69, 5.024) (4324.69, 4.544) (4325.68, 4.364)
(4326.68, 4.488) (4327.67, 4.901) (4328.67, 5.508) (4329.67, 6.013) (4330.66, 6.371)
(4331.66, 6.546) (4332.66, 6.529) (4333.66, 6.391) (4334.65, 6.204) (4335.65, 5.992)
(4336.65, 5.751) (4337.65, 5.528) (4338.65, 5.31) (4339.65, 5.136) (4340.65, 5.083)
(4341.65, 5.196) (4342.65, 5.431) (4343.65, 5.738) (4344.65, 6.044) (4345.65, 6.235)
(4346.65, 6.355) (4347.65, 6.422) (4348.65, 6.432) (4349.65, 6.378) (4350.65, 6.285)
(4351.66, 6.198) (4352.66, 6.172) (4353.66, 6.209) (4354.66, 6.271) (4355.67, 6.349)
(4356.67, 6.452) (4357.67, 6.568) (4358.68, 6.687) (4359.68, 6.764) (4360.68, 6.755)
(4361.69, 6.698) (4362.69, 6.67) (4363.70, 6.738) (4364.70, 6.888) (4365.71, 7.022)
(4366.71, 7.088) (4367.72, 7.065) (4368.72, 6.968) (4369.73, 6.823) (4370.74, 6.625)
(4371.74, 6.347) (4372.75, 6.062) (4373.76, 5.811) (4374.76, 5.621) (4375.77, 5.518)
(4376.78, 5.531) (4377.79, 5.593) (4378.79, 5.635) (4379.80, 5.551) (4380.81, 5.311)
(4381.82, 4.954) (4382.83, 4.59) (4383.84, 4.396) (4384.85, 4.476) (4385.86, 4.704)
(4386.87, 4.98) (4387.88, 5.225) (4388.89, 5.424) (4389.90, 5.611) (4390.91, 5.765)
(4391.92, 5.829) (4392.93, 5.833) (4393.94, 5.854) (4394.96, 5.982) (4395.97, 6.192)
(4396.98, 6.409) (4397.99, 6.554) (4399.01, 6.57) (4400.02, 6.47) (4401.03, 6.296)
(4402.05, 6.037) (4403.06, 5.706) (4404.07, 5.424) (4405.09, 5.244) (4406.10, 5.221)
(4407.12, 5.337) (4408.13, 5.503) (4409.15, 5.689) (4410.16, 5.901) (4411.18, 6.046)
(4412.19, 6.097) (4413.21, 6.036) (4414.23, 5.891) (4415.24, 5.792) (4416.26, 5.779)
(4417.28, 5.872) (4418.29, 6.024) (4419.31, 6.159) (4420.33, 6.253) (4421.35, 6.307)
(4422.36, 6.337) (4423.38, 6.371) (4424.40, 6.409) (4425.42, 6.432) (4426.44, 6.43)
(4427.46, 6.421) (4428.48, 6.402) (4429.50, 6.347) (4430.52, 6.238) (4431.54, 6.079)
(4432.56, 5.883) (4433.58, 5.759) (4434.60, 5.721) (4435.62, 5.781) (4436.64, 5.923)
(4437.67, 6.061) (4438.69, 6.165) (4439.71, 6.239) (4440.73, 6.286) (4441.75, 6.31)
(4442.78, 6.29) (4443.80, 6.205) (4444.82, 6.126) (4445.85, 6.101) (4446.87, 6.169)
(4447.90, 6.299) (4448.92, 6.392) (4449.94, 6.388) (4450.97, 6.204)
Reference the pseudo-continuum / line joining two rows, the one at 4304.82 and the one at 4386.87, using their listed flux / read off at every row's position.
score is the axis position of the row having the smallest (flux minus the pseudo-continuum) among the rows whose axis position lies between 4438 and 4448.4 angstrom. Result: 4445.85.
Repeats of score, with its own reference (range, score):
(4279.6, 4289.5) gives 4288.99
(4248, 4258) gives 4251.62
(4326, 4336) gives 4326.68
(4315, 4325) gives 4324.69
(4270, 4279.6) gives 4273.21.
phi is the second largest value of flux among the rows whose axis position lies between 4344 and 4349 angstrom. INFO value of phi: 6.422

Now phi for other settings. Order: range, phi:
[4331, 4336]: 6.529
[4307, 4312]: 3.868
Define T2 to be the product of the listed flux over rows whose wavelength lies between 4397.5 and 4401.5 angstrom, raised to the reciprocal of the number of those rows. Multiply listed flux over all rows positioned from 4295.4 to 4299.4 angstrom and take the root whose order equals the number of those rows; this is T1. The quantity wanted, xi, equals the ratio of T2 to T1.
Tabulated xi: 1.61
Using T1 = 4.0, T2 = 6.5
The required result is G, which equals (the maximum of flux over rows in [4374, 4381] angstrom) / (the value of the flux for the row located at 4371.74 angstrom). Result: 0.9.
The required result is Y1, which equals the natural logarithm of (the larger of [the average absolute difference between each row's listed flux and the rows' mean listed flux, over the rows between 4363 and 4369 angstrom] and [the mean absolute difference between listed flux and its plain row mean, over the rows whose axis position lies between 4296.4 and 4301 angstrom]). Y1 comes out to -1.68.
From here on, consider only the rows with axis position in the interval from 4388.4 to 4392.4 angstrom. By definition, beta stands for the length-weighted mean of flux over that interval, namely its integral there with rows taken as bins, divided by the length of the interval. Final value 5.7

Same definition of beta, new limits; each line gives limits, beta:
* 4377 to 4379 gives 5.6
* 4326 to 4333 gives 5.7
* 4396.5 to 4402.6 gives 6.4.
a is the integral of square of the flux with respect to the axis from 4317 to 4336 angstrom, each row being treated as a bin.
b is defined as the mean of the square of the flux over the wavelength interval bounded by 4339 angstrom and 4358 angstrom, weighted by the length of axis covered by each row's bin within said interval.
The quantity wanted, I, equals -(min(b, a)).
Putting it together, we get -36.7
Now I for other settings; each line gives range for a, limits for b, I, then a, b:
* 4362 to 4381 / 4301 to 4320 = -20.6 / 756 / 21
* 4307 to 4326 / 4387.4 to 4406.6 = -34.7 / 482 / 35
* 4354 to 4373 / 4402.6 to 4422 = -33.9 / 849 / 34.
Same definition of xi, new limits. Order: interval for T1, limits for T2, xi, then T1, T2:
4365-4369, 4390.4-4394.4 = 0.83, 7.0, 5.8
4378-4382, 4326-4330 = 0.97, 5.4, 5.2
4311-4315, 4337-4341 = 1.18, 4.4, 5.3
